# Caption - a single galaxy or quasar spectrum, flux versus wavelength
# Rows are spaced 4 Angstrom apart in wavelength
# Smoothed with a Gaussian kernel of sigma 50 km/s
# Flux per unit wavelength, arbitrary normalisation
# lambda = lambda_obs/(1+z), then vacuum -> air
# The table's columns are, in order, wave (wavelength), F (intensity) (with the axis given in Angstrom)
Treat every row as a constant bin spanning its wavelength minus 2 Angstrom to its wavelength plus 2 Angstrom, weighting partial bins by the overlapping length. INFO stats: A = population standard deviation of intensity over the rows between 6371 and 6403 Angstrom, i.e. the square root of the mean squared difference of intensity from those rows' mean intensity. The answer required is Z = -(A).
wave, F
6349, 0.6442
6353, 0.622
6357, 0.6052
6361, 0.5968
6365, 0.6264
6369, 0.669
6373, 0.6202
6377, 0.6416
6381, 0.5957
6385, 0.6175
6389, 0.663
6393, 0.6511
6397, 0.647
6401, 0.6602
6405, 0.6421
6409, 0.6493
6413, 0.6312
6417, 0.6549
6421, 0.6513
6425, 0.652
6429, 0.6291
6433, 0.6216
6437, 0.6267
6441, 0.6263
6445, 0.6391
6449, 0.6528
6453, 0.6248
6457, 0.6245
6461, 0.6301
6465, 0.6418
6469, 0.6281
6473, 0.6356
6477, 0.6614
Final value -0.022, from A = 0.022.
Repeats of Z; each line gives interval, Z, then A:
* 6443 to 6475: -0.009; 0.009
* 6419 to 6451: -0.012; 0.012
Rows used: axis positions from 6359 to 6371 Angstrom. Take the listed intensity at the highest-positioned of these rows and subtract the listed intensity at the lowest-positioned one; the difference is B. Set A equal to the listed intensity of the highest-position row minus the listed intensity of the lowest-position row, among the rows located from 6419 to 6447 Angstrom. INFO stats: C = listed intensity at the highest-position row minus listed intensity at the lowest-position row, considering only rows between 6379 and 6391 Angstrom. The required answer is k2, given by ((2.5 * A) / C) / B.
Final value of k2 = -6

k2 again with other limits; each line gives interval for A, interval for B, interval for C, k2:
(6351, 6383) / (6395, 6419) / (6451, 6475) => -771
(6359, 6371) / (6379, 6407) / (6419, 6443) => -156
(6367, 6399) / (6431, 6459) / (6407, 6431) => 939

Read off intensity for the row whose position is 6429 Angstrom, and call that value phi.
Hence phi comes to 0.6291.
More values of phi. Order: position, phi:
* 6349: 0.6442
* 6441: 0.6263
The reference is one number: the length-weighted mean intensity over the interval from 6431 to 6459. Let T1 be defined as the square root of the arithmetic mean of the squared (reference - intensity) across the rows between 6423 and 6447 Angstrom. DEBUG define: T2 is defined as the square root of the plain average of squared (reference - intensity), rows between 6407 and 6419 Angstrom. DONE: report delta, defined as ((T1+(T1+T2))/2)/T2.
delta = 1.1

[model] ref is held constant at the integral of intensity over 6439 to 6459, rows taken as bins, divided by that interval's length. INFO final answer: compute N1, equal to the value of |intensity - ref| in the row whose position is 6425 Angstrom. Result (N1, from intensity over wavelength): 0.0185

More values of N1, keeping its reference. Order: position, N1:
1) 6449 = 0.0193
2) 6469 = 0.0054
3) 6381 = 0.0378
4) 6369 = 0.0355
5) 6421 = 0.0178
